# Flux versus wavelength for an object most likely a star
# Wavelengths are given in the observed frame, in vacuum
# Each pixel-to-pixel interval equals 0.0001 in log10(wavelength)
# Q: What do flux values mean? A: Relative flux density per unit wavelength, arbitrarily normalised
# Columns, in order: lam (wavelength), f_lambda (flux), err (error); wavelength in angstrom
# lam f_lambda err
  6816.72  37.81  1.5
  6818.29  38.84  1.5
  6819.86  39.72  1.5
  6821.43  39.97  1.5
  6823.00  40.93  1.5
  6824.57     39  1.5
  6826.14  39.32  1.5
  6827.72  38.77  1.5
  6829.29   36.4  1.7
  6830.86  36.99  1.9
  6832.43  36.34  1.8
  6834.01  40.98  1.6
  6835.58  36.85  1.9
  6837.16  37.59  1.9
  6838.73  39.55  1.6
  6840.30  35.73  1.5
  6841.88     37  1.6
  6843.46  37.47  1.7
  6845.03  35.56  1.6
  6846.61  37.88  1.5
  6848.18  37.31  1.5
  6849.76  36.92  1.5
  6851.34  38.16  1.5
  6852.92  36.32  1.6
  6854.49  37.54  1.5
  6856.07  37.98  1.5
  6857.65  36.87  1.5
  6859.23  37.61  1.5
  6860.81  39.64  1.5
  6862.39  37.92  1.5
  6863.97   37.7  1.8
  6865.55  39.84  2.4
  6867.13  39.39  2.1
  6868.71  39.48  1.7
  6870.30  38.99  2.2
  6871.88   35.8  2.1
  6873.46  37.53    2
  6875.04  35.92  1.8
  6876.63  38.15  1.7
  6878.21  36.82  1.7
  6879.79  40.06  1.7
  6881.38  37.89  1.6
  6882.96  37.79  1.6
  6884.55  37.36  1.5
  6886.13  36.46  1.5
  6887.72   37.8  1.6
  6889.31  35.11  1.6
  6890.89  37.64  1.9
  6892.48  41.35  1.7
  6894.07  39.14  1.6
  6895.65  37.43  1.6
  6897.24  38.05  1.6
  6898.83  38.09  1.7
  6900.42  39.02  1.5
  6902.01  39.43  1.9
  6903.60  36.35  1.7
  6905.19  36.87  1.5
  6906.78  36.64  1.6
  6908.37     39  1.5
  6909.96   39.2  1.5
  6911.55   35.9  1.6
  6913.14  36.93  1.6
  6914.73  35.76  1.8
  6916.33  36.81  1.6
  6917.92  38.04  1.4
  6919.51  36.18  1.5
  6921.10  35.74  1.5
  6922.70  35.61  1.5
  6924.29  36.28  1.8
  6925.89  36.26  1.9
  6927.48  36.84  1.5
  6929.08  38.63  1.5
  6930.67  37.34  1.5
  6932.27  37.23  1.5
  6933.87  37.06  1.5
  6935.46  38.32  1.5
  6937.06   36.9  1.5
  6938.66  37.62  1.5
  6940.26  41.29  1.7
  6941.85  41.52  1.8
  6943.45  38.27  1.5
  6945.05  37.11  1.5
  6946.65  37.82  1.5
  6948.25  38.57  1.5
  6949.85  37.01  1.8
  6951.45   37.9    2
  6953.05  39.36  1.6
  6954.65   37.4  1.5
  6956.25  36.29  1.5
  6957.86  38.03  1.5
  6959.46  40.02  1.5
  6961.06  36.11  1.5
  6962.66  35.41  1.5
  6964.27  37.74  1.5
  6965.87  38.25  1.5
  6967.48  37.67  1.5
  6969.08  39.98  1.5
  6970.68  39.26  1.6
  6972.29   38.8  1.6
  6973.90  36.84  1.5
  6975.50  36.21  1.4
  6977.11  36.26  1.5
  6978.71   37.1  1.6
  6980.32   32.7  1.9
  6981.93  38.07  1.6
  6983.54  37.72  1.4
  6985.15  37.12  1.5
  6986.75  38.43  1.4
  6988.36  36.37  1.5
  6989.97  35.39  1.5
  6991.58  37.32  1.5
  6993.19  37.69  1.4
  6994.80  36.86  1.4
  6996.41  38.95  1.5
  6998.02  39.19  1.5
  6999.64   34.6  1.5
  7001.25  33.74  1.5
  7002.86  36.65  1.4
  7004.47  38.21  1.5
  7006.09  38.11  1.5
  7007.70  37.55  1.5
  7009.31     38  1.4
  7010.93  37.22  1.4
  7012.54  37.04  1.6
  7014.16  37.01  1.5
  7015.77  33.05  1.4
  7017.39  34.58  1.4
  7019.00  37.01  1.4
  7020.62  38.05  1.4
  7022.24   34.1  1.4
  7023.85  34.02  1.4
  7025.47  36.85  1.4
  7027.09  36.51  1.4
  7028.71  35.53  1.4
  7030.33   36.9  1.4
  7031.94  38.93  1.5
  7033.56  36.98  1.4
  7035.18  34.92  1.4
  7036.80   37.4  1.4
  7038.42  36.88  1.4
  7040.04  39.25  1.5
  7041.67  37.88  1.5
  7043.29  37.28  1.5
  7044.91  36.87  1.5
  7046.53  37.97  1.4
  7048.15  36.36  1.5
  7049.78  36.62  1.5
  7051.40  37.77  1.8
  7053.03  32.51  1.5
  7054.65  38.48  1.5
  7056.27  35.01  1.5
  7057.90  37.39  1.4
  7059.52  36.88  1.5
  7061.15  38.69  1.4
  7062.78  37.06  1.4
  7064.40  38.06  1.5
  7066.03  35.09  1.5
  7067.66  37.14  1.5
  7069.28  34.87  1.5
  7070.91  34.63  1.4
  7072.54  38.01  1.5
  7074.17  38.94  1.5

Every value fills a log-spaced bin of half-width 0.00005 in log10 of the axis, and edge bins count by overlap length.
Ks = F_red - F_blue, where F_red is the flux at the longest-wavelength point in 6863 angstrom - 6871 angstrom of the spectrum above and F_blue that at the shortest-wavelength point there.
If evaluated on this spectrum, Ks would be 1.3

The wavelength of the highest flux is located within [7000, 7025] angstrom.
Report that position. 7004.47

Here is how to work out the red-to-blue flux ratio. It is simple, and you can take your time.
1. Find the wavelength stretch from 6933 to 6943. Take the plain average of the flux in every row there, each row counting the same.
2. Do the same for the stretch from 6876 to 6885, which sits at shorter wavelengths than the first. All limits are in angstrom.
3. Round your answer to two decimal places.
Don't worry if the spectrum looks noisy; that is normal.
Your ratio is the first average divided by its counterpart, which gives 1.02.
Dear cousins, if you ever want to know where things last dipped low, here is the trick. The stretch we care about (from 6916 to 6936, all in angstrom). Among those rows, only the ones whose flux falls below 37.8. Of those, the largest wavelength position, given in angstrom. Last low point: 6933.87 angstrom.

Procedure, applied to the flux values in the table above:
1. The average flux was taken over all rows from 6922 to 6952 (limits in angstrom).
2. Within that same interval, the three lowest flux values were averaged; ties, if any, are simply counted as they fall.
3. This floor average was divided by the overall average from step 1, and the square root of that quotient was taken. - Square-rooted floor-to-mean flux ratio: 0.977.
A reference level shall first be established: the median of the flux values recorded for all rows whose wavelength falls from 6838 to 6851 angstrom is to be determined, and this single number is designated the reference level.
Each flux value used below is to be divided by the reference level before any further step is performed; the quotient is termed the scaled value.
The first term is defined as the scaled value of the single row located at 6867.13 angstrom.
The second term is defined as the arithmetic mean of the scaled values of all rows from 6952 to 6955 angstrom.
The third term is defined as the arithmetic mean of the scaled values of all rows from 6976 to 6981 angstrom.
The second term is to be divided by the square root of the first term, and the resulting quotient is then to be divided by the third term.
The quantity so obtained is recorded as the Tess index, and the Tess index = 1.05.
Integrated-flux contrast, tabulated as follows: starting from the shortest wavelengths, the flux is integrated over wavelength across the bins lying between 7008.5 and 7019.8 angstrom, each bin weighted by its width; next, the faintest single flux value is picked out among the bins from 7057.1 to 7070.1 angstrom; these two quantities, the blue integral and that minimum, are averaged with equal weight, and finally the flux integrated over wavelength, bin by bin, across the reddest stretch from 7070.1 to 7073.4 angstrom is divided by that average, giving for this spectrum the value 0.5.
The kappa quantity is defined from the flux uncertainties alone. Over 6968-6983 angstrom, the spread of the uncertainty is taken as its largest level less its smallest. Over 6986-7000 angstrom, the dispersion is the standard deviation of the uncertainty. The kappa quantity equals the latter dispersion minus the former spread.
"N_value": -0.45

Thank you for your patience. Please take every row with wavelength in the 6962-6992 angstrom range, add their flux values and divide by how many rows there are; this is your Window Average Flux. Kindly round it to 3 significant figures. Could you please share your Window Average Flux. 37.2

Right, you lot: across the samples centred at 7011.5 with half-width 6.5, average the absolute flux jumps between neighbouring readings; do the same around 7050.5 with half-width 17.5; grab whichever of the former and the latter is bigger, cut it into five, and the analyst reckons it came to 0.390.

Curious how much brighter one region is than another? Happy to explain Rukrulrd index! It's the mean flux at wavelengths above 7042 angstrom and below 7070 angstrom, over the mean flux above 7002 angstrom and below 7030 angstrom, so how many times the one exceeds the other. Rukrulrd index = 1.01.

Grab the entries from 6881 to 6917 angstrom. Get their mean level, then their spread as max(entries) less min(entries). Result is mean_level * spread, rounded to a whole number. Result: 235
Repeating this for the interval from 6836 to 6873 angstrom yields 162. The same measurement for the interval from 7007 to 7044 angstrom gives 227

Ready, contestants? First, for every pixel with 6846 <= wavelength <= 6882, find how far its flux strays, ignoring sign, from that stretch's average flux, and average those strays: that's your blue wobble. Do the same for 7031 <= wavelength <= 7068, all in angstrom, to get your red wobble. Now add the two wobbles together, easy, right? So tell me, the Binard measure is 1.97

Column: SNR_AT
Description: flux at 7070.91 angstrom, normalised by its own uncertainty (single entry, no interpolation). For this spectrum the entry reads 24.7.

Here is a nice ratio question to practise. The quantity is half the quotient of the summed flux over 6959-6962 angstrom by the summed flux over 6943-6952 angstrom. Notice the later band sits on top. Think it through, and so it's 0.17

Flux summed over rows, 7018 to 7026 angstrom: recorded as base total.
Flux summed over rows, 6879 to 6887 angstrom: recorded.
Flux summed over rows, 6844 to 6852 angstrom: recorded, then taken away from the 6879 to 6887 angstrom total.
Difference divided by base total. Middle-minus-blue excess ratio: 0.02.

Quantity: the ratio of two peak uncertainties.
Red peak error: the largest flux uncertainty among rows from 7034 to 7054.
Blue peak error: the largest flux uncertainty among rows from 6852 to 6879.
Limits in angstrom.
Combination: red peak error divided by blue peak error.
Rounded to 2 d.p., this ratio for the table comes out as 0.75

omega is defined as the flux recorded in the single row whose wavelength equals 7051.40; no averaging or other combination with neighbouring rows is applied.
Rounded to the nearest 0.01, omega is 37.77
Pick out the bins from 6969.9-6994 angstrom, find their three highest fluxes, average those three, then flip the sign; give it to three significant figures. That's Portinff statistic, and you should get -38.8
